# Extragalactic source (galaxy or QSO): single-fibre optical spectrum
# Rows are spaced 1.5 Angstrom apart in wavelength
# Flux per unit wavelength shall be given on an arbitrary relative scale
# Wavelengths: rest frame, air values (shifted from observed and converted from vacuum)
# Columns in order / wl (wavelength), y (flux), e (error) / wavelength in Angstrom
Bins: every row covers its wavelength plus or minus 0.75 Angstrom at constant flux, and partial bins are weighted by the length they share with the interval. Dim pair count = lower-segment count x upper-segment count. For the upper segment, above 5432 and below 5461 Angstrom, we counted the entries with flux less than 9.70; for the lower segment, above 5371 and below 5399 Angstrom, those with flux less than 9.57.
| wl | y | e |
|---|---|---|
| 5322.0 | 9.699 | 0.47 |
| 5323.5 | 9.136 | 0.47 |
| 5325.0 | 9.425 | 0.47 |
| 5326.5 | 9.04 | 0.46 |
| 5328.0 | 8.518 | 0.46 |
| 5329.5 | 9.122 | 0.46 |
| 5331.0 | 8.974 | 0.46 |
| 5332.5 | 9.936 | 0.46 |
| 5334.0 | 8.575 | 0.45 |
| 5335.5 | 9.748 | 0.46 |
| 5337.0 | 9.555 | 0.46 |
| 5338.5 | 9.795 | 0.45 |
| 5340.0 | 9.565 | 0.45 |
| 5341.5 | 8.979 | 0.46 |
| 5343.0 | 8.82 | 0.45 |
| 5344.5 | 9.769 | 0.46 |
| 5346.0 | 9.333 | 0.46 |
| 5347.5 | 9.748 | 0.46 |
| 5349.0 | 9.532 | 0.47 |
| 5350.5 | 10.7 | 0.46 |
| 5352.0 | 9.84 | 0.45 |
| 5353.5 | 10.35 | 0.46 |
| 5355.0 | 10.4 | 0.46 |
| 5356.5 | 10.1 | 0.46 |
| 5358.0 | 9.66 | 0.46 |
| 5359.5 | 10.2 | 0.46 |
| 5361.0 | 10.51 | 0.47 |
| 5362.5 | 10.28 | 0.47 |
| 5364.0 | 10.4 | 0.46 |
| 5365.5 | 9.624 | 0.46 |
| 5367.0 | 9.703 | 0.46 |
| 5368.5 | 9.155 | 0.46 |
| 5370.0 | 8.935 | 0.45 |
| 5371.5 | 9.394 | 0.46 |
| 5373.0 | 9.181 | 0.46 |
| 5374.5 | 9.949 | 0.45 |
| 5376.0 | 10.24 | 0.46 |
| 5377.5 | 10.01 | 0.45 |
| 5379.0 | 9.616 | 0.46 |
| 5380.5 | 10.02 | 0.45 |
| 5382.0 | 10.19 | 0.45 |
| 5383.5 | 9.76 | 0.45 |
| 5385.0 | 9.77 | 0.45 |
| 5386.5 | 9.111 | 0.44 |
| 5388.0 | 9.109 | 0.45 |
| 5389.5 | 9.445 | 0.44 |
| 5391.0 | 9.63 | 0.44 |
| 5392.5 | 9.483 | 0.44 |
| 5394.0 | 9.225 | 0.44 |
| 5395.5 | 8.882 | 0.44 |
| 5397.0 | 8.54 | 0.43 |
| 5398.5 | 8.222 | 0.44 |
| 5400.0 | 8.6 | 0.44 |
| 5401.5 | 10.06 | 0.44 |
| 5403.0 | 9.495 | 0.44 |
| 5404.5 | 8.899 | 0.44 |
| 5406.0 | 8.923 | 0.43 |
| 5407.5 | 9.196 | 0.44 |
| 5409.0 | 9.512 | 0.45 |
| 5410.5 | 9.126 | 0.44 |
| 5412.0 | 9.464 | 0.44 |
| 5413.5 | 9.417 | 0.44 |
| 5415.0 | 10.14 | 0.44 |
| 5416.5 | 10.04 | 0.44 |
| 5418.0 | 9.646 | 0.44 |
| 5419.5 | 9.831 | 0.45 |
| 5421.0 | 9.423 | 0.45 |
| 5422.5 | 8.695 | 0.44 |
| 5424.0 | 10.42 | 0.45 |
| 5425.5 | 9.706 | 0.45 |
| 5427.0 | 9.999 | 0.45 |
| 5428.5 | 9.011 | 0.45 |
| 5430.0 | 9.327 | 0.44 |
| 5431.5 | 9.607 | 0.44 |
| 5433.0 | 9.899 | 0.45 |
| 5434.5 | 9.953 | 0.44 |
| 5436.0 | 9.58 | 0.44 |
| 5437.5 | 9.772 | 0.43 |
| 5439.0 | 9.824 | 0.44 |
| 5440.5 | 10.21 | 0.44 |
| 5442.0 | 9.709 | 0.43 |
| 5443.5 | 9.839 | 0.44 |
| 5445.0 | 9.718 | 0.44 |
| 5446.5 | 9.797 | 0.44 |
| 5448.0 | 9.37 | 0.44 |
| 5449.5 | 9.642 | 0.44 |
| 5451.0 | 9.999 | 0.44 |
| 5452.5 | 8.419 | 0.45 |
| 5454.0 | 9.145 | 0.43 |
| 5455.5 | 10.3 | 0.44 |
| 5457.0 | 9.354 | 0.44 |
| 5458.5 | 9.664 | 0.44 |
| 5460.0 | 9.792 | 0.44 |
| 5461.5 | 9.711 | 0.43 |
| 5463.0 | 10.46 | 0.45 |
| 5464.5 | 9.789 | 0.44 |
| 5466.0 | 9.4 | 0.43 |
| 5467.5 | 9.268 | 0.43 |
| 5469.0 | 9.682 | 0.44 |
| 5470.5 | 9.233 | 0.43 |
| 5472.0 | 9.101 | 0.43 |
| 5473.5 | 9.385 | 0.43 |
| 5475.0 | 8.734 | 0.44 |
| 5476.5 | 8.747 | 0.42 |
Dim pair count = 70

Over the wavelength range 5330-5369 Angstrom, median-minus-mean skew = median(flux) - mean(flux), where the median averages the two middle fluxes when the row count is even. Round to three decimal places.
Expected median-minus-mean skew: 0.008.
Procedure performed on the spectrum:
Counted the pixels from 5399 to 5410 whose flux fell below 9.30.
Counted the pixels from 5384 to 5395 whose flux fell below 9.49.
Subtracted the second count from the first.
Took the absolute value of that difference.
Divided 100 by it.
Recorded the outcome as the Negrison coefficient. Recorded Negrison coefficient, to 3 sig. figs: 100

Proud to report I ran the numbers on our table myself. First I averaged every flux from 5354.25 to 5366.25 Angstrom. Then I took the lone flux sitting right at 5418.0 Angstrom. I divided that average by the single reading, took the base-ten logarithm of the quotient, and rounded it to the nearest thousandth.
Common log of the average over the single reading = 0.022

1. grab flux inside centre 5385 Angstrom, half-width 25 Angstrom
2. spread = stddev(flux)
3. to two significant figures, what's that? 0.56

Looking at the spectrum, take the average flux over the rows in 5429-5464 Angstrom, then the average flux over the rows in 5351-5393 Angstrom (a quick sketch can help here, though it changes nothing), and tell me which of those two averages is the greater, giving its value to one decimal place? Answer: 9.8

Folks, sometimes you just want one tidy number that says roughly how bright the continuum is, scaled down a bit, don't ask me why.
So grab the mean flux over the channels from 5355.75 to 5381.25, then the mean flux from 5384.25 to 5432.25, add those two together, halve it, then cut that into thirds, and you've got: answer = 3.199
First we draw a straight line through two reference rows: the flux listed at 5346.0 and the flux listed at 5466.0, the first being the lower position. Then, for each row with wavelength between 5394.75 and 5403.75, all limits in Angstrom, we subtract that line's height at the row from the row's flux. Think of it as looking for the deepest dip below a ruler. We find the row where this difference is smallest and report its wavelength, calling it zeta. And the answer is 5398.5 Angstrom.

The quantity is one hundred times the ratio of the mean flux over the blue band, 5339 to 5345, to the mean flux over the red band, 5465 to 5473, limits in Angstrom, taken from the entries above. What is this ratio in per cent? 99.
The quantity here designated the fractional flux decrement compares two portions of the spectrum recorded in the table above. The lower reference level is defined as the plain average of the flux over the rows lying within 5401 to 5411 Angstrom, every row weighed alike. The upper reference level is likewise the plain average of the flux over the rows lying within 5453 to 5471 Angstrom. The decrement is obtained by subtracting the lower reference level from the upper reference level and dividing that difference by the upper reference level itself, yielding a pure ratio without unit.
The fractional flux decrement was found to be 0.035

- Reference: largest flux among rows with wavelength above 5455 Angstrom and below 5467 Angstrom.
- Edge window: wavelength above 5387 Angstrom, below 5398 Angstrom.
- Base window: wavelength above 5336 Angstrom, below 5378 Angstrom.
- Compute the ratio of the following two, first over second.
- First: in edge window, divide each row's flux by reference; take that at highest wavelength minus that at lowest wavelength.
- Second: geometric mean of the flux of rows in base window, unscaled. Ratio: -0.006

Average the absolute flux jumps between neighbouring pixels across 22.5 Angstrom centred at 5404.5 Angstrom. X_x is 0.44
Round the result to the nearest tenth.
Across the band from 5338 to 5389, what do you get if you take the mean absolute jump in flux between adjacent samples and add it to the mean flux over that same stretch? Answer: 10.2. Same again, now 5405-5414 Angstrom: 9.5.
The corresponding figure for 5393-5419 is 9.7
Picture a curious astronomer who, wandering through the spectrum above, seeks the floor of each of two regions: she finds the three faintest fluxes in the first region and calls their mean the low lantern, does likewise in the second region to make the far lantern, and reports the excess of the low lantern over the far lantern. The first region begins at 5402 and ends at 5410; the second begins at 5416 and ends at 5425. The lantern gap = -0.25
